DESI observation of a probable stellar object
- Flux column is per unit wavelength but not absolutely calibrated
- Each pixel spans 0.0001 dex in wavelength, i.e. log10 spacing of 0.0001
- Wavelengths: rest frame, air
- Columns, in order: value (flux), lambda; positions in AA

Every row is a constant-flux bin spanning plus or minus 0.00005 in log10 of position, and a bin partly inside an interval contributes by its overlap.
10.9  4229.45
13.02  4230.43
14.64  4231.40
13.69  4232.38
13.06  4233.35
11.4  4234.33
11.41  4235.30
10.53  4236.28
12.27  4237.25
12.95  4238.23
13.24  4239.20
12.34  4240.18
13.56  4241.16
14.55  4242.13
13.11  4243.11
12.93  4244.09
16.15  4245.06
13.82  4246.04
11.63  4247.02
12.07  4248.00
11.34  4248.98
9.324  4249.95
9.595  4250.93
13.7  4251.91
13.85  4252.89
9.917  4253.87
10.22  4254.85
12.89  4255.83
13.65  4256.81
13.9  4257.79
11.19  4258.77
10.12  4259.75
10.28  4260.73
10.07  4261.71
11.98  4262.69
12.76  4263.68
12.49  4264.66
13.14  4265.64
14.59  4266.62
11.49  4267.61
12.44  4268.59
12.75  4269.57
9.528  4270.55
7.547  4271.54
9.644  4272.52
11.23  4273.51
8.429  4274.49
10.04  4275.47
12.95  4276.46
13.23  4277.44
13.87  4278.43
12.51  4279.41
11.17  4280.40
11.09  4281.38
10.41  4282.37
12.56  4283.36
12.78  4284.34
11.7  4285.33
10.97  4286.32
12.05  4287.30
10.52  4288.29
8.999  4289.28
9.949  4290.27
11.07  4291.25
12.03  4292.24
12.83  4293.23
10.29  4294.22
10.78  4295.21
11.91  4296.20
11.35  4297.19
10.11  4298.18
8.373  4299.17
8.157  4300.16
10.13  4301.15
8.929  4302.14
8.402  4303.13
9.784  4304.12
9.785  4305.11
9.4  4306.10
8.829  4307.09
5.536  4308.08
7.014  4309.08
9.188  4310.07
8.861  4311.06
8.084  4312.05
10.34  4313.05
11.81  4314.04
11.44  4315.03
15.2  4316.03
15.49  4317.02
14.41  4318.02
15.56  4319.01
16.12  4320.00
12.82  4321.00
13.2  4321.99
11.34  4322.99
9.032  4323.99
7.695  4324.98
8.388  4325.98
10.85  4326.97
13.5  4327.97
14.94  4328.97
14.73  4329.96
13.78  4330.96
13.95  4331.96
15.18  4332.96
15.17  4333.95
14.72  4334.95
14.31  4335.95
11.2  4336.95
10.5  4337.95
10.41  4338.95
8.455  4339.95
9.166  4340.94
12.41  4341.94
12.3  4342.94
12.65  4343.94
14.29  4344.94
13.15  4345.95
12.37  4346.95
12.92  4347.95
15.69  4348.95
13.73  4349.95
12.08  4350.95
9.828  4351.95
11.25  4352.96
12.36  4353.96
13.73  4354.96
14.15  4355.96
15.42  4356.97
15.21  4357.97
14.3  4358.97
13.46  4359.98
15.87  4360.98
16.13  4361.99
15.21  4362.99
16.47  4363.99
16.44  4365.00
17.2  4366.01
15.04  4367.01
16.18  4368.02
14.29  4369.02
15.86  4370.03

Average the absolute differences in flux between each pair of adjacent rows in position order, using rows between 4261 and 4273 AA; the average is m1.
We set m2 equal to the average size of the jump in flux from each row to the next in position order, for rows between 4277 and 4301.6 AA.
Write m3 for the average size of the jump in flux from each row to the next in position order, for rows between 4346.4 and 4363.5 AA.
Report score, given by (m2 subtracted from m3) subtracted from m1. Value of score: 1.34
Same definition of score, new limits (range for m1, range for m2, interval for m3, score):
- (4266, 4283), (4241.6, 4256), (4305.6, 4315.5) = 1.86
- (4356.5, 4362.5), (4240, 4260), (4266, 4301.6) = 1.13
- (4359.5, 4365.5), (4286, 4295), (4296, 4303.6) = 1.22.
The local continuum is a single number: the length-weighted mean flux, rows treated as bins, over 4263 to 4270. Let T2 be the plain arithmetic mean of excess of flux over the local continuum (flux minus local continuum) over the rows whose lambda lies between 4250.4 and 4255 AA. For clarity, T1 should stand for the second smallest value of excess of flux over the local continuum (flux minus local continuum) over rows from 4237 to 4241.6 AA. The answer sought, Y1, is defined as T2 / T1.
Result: 3.0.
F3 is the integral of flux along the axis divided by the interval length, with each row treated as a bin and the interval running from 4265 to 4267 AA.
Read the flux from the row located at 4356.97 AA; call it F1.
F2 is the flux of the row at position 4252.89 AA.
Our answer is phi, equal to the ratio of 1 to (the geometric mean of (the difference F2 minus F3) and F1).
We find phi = 0.81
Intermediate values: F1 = 15.42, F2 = 13.85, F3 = 13.8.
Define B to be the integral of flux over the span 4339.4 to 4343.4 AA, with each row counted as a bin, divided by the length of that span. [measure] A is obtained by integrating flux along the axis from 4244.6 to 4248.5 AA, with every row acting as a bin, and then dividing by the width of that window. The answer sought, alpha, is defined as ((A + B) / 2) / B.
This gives 1.13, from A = 13.4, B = 11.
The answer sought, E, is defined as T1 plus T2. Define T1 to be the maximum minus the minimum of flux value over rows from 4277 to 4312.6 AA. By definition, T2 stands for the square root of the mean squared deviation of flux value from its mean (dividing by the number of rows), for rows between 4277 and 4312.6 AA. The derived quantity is 10.2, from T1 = 8.3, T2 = 1.8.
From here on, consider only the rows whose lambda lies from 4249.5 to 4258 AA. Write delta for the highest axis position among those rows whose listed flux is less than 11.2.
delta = 4254.85 AA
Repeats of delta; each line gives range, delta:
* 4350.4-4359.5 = 4351.95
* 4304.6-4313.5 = 4313.05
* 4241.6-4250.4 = 4249.95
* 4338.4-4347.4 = 4340.94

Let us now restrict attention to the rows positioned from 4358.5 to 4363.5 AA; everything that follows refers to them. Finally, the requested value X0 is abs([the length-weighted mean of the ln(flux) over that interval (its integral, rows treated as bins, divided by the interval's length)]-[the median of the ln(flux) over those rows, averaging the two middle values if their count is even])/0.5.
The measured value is 0.031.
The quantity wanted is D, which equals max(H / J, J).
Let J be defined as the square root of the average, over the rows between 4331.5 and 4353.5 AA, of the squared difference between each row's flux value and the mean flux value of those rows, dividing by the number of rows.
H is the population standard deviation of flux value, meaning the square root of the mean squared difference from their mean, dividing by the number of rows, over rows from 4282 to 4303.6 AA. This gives 1.98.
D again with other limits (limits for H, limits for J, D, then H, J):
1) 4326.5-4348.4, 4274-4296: 1.39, 1.9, 1.38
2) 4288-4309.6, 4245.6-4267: 1.61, 1.6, 1.61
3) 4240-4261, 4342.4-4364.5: 1.68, 1.8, 1.68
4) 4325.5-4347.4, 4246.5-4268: 1.56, 2.1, 1.56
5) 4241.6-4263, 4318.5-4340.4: 2.56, 1.8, 2.56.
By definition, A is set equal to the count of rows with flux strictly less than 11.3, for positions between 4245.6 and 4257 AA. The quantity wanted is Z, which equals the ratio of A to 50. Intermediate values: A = 4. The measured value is 0.08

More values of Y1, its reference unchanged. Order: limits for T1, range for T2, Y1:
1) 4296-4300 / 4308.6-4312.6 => 1.7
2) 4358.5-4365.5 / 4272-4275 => -2.0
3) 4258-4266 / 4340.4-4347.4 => 0.2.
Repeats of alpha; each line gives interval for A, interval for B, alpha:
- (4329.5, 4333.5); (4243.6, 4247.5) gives 1.03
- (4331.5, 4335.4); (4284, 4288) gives 1.13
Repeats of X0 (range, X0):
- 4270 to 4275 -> 0.060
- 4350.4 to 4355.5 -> 0.041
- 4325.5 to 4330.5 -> 0.194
